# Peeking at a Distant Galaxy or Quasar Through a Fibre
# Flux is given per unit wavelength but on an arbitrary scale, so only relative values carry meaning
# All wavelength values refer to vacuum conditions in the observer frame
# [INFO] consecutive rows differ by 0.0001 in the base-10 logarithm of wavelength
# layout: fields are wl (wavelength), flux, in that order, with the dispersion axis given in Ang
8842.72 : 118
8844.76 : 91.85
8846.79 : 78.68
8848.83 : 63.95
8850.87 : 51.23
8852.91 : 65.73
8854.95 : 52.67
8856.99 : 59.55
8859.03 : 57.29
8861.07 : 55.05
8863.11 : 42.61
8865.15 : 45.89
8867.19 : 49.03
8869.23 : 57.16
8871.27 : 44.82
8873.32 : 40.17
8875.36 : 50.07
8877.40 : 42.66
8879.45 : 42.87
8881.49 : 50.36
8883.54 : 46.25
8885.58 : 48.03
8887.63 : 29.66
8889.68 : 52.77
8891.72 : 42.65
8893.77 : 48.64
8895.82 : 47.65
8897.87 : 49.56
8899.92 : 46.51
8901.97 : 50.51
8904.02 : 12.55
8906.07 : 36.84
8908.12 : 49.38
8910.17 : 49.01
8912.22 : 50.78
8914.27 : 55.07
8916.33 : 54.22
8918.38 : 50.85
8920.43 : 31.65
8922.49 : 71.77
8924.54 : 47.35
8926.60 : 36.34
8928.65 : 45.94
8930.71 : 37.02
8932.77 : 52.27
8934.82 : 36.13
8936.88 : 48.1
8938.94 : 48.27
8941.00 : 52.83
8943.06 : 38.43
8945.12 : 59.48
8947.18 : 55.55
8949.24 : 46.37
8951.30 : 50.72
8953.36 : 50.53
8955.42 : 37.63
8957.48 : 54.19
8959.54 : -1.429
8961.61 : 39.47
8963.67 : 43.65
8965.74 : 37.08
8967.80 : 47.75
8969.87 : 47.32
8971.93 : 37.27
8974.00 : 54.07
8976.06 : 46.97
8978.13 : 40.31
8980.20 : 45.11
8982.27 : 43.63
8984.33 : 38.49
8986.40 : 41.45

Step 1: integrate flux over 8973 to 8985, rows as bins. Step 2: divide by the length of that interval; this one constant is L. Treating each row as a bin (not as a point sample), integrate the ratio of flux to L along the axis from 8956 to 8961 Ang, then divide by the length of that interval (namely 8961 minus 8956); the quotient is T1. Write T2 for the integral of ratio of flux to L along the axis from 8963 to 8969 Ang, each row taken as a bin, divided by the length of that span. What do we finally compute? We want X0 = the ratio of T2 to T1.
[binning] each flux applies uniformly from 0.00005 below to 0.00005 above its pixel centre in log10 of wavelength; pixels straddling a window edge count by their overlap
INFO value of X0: 1.50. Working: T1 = 0.63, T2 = 0.95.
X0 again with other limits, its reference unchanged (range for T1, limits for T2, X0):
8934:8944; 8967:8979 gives 1.02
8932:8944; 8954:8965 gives 0.77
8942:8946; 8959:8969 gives 0.72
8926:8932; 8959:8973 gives 0.92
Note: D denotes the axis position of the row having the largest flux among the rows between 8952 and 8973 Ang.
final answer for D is 8957.48 Ang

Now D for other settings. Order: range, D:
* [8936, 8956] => 8945.12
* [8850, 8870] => 8852.91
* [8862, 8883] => 8869.23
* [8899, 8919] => 8914.27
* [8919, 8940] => 8922.49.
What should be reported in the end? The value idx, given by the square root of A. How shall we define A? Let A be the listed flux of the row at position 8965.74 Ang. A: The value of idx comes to 6.09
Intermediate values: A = 37.08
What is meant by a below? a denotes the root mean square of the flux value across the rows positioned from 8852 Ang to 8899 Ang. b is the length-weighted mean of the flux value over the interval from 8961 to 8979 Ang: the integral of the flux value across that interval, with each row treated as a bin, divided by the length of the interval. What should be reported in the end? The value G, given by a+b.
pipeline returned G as 93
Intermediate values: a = 49.3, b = 43.9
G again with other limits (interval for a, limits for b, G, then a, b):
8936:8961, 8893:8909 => 90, 47.6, 42.5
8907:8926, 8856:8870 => 104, 52.0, 52.3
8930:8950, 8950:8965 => 87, 48.1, 39.3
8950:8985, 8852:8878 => 95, 43.7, 51.1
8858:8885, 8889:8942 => 95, 48.3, 46.3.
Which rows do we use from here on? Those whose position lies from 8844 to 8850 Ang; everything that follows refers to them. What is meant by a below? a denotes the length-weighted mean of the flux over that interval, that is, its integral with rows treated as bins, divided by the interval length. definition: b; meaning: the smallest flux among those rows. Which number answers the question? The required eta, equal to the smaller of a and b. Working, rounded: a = 77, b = 63.95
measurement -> 64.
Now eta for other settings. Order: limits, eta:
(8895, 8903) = 47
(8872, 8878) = 40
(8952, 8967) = -1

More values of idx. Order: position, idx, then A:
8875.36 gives 7.08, 50.07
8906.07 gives 6.07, 36.84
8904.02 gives 3.54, 12.55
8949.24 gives 6.81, 46.37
